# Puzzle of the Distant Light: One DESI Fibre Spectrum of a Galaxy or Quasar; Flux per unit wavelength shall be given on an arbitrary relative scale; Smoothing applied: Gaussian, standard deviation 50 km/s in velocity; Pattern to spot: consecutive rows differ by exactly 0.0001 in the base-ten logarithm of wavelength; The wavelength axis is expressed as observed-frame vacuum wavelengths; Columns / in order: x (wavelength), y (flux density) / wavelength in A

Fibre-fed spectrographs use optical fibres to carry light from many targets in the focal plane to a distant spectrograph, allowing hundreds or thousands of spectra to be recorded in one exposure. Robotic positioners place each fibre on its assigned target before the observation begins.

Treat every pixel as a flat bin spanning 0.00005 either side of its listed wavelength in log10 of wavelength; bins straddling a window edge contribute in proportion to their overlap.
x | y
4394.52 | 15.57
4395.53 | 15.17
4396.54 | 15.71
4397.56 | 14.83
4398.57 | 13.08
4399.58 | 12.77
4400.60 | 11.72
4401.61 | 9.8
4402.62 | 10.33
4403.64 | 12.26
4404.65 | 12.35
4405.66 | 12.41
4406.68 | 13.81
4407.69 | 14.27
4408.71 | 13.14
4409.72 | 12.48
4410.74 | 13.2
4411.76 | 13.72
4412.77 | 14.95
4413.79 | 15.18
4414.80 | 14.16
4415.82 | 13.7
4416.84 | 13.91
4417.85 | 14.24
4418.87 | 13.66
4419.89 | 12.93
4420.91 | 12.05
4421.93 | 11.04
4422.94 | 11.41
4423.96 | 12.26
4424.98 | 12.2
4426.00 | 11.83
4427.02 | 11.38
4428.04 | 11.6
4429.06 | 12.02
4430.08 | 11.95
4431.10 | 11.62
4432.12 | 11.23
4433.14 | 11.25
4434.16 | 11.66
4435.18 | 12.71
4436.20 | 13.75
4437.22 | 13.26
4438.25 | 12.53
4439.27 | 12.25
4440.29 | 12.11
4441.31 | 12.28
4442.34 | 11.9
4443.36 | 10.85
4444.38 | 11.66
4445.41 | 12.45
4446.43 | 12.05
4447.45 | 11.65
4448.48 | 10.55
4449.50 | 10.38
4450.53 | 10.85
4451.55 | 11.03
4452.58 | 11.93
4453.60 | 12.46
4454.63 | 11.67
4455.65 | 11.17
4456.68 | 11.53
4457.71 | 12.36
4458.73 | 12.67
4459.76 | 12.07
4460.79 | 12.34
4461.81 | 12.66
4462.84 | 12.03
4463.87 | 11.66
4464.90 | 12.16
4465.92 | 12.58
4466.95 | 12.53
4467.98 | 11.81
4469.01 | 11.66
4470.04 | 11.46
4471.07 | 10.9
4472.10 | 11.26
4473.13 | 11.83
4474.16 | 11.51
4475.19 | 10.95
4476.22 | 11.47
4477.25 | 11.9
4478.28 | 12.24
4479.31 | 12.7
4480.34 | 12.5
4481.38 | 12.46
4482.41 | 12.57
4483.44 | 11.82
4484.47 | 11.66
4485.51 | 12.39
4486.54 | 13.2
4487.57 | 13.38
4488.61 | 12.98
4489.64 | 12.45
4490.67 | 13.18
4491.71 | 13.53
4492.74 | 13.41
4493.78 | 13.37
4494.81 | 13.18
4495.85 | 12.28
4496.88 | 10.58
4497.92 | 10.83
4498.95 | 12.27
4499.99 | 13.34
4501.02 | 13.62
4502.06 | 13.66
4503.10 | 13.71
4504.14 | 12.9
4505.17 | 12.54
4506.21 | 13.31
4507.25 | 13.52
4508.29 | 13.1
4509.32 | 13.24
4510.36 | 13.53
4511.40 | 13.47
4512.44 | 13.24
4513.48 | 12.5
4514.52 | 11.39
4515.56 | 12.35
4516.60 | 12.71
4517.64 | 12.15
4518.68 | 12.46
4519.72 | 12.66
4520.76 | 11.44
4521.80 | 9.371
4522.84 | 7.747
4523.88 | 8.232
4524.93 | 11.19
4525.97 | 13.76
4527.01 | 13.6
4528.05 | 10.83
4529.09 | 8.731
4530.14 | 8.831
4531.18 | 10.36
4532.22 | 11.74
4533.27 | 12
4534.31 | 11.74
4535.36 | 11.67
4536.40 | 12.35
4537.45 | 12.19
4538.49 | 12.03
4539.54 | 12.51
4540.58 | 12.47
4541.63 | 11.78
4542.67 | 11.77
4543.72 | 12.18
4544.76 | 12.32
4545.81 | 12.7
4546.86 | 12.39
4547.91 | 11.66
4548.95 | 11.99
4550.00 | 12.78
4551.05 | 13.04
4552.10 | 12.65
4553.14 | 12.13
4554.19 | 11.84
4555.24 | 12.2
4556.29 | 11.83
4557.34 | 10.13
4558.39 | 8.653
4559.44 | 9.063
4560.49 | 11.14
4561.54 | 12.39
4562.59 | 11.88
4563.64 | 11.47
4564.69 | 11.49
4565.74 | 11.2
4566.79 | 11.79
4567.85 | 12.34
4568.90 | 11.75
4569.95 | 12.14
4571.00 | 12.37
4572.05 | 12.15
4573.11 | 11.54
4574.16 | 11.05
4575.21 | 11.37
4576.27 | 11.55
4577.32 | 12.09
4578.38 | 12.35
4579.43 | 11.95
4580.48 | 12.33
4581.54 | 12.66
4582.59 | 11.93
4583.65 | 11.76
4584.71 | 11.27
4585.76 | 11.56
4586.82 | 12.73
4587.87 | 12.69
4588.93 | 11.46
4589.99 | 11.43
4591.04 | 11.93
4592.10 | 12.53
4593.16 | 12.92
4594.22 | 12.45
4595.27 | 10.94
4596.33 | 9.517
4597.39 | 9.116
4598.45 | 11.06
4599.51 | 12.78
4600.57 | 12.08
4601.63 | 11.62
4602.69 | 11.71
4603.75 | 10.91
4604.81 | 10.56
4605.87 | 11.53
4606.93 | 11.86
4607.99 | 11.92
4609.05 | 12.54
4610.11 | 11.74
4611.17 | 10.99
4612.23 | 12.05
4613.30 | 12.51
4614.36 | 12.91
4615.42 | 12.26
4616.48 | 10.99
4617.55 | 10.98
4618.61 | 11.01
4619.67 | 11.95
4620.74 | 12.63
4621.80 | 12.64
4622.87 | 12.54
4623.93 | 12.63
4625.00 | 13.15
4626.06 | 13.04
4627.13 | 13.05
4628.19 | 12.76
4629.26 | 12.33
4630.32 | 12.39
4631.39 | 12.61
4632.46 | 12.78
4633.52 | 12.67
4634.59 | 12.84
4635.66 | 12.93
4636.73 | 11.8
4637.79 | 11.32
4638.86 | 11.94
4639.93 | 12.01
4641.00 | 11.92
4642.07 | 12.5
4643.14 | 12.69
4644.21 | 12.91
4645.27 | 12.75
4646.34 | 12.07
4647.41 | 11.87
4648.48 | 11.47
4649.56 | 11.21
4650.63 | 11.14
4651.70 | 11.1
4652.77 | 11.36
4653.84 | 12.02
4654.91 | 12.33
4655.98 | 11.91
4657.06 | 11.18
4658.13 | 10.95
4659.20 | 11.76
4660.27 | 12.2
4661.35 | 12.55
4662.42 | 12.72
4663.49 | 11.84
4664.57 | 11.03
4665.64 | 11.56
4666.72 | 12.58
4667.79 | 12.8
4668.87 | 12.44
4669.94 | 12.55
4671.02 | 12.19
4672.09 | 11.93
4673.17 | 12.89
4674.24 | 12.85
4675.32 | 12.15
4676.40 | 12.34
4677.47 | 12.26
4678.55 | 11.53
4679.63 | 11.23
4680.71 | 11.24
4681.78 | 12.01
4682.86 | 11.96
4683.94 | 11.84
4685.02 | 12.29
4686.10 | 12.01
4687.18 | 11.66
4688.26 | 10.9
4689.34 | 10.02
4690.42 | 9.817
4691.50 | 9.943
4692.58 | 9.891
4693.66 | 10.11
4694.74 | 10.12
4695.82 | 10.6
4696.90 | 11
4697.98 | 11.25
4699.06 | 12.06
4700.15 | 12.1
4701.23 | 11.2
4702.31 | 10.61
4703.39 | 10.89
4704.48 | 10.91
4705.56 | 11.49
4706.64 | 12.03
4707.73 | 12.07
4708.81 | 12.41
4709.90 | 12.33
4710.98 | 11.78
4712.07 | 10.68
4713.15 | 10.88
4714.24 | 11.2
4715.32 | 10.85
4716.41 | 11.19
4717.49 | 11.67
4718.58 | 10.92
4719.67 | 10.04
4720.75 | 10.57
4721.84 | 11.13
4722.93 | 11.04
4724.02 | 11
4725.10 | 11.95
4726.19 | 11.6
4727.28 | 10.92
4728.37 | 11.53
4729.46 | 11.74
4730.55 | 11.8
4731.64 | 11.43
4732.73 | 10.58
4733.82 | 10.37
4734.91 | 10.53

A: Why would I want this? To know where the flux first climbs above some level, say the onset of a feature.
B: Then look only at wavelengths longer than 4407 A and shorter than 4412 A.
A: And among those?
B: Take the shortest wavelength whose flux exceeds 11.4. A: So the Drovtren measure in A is 4407.69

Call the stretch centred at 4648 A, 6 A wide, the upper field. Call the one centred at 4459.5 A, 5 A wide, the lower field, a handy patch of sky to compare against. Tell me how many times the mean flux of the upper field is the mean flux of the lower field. 0.95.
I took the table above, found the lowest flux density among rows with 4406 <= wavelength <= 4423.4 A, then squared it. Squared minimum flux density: 122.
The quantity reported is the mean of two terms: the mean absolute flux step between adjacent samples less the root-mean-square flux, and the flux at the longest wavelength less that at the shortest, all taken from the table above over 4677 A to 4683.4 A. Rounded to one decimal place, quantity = -5.8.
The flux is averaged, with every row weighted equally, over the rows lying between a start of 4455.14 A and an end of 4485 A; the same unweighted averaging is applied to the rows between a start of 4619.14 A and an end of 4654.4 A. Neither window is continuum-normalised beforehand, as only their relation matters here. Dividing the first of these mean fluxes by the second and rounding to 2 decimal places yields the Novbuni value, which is 0.97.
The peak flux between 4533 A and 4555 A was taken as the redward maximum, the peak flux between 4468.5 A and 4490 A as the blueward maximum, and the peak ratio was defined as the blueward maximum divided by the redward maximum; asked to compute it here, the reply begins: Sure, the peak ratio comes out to 1.03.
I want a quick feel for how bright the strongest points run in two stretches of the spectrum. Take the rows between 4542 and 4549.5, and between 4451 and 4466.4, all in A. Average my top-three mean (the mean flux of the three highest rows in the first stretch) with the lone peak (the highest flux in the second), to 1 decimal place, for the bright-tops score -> 12.6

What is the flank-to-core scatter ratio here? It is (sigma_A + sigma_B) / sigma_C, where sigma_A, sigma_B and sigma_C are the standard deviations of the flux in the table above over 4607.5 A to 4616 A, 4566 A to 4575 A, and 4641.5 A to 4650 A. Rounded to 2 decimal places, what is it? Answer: 1.65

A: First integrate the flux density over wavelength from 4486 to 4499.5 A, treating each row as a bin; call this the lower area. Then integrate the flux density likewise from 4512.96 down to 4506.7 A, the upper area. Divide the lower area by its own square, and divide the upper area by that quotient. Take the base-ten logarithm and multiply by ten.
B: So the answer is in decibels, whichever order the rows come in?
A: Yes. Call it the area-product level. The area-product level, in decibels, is 42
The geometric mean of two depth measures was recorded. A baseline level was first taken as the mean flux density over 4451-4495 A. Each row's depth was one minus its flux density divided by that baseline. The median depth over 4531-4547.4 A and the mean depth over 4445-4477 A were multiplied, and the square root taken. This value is 0.017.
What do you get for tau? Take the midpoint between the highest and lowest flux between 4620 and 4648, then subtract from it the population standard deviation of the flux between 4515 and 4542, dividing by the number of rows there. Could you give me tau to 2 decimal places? 10.67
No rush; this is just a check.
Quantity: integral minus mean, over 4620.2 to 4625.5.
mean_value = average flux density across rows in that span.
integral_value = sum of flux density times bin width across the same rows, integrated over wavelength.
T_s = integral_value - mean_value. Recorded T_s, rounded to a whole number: 55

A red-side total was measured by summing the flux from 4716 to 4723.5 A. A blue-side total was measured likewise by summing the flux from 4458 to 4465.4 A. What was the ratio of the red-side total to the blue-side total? 0.89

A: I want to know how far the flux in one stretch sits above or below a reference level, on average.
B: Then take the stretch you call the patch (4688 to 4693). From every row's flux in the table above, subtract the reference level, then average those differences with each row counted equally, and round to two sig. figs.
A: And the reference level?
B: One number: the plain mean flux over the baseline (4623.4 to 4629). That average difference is -2.8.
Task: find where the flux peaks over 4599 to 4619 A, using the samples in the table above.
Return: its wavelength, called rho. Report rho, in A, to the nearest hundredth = 4614.36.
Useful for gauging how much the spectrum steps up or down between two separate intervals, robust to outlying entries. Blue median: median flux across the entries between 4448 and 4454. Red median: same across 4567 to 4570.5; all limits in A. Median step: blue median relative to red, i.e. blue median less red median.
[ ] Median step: -1.20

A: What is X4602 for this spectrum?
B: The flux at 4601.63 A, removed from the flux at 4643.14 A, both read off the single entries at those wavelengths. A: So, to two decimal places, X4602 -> 1.07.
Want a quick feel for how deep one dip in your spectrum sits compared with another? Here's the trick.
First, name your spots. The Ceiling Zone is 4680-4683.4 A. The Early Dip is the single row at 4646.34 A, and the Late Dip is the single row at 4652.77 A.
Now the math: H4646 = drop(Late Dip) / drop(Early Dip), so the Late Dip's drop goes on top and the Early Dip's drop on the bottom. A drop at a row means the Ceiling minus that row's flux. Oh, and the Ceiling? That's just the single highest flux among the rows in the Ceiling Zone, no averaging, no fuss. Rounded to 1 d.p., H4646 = -10.8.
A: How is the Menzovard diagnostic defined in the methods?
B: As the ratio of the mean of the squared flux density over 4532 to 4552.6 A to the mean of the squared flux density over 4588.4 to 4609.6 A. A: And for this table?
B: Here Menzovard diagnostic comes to 1.11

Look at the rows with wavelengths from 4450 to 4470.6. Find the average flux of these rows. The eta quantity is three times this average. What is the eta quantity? 36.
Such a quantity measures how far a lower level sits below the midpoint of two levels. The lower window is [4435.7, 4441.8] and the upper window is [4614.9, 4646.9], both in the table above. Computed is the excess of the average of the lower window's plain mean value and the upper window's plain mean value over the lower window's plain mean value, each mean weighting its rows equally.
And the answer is -0.2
